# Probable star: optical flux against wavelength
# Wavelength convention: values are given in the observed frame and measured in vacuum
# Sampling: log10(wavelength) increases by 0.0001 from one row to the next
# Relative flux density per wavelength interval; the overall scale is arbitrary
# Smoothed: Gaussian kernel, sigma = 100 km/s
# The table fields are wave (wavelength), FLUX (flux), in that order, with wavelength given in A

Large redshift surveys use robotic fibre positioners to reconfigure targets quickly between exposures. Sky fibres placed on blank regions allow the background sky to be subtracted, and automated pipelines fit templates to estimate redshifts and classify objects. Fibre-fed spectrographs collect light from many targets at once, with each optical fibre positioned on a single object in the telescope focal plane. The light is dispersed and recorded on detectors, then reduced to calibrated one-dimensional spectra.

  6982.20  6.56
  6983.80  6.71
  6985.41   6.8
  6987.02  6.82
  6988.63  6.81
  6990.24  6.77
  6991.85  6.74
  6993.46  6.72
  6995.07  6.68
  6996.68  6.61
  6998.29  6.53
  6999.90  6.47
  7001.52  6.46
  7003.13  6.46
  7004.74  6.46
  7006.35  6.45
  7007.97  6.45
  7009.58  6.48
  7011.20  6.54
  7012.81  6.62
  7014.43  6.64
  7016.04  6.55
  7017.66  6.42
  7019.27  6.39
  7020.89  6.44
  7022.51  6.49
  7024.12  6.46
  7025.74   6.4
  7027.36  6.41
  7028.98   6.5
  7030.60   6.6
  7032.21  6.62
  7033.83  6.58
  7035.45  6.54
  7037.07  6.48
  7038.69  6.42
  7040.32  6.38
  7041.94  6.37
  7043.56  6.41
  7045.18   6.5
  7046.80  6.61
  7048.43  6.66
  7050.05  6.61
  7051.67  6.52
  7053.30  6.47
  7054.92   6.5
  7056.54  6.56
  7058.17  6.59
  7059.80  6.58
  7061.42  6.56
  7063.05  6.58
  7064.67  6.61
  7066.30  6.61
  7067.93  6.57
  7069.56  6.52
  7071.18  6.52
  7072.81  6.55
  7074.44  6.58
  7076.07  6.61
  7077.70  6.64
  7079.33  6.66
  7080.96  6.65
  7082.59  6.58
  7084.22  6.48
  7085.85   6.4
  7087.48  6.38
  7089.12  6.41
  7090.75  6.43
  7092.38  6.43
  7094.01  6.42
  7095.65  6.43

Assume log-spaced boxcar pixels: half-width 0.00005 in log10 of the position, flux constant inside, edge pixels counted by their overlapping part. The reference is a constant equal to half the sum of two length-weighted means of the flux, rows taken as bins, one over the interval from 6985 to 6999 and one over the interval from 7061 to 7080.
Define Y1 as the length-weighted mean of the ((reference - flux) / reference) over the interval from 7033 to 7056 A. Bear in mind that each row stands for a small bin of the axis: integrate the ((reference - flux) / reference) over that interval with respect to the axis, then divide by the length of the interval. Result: 0.022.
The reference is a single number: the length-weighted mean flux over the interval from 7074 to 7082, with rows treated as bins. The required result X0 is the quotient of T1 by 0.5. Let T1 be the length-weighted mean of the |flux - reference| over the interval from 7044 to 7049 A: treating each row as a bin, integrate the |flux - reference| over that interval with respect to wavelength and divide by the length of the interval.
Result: 0.15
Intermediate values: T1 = 0.07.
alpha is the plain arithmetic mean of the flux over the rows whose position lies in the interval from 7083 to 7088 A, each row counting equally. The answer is 6.42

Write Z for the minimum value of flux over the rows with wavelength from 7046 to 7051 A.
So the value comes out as 6.61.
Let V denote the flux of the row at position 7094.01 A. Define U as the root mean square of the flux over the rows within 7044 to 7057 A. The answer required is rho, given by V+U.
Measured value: 13.0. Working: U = 6.55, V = 6.42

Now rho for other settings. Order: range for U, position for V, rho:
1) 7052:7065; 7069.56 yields 13.1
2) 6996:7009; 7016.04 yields 13.0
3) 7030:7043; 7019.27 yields 12.9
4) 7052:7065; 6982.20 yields 13.1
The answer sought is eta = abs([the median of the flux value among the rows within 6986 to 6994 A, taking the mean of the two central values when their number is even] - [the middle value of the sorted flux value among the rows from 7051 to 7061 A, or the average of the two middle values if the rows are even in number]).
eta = 0.23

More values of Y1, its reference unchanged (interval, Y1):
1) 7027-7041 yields 0.022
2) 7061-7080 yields 0.010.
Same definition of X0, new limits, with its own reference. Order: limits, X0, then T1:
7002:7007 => 0.34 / 0.17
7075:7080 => 0.04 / 0.02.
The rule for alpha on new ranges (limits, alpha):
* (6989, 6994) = 6.74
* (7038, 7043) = 6.39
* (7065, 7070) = 6.57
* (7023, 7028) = 6.42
